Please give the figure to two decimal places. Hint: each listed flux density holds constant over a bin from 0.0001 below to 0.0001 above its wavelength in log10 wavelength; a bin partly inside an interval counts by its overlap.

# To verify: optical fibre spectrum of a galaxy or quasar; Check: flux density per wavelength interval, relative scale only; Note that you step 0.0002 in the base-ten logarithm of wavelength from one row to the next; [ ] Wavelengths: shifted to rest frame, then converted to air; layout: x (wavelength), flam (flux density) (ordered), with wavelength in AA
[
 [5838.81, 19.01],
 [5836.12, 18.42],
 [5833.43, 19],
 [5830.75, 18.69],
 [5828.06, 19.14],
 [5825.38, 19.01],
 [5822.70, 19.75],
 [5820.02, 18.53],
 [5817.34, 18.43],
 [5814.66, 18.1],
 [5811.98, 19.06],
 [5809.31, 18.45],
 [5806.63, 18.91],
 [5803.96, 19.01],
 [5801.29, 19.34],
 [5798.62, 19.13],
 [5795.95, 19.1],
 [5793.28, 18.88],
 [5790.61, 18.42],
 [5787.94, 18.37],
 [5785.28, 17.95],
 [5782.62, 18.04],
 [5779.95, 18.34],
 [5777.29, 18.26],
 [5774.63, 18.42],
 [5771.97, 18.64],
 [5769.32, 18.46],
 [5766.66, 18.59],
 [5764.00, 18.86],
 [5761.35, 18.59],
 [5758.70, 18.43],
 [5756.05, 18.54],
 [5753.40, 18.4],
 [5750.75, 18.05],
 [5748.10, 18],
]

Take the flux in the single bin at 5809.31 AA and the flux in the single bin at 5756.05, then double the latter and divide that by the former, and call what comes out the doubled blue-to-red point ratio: 2.01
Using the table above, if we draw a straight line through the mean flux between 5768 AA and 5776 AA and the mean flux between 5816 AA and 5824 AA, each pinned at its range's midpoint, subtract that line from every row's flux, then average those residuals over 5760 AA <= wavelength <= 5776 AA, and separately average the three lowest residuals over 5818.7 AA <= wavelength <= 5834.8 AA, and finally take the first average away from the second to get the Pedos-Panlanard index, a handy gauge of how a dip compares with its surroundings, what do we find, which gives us -0.3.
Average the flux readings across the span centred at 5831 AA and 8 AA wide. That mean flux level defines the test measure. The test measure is 18.9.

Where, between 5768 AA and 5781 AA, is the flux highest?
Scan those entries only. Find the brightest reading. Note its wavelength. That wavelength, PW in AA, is 5771.97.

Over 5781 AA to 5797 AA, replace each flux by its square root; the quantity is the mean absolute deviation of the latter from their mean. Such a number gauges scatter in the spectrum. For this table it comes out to 0.041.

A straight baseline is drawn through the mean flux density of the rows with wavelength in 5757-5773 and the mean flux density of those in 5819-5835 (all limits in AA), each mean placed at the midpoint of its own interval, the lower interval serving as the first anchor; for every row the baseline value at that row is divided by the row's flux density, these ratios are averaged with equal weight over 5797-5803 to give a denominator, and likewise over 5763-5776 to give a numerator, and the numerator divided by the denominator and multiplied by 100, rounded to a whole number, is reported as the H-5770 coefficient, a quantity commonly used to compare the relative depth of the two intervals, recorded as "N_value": 102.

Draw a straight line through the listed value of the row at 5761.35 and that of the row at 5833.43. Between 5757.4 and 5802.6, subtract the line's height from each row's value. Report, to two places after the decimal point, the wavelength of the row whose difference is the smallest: 5785.28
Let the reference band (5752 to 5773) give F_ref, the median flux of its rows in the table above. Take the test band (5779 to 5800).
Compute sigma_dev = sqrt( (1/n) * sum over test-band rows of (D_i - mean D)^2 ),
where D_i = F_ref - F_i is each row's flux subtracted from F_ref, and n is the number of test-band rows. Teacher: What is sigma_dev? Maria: 0.43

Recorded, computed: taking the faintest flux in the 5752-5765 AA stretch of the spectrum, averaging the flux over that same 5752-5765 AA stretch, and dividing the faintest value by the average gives 0.991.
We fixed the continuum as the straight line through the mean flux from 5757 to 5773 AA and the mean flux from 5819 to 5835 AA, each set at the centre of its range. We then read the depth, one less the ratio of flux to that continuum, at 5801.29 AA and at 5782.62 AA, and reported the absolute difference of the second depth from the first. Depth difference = 0.06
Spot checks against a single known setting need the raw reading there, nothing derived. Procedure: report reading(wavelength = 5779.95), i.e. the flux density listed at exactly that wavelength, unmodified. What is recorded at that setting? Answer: 18.34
